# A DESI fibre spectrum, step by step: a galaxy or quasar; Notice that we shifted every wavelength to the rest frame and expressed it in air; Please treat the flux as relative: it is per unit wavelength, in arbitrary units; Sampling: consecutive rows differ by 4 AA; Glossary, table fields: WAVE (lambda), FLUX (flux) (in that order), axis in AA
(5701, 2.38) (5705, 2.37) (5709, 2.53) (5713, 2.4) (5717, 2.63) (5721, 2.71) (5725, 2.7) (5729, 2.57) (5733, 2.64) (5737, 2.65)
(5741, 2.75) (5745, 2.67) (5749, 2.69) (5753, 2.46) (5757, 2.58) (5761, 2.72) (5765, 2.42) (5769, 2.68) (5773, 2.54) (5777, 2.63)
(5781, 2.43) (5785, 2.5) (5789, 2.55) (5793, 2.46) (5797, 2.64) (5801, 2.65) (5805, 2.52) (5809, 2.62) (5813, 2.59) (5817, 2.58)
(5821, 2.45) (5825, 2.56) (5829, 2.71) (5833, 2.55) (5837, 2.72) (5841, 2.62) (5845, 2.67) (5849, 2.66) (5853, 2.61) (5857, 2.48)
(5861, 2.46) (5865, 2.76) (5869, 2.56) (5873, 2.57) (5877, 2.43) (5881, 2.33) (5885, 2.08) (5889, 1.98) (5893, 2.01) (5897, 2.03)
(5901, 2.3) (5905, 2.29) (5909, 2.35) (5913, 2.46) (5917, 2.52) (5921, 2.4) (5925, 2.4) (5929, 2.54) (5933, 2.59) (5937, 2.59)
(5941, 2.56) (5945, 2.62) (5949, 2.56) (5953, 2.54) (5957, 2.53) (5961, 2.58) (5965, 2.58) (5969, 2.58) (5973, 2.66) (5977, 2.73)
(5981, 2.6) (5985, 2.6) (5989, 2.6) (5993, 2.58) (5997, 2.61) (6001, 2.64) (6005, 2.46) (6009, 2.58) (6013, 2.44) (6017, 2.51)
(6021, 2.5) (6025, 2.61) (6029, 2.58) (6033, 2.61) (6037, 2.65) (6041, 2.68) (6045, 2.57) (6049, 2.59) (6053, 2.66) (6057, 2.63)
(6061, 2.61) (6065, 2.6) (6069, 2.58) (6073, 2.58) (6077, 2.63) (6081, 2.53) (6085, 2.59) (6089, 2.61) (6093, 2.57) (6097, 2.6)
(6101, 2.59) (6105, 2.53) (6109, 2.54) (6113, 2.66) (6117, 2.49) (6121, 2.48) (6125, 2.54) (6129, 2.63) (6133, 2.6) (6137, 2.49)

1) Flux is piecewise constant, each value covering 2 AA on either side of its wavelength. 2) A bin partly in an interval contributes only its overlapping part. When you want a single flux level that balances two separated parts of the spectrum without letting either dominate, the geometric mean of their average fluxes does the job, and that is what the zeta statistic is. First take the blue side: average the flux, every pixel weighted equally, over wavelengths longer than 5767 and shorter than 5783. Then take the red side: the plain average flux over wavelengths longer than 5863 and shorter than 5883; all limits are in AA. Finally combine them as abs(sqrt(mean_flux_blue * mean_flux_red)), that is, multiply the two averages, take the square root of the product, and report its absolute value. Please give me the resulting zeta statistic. 2.55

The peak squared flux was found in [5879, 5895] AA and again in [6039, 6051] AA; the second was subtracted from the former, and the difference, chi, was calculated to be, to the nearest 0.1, -1.8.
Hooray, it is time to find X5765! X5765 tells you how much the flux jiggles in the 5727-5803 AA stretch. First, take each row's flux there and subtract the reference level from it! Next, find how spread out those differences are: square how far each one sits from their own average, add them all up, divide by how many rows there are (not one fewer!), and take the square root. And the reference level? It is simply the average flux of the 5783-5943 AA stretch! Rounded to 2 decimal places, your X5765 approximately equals 0.10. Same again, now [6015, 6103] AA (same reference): 0.04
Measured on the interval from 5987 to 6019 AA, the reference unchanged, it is 0.07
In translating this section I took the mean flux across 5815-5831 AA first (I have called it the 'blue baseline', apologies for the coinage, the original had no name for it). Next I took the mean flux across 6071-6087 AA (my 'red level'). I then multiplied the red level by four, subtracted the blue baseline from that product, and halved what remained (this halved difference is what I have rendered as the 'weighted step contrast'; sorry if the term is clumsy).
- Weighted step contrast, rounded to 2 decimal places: 3.88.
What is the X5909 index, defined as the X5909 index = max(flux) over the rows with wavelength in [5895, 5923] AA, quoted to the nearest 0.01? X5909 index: 2.52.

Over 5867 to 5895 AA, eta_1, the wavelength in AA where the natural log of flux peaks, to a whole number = 5873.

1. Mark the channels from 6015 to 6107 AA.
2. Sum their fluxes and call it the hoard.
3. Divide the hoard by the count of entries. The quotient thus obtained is 2.59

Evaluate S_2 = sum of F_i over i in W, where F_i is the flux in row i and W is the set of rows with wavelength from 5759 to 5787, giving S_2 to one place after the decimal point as 17.9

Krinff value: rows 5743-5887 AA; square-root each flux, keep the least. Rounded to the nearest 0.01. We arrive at 1.44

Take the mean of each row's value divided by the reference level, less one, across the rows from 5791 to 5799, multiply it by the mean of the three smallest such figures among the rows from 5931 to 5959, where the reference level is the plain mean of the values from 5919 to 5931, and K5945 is 0.0017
